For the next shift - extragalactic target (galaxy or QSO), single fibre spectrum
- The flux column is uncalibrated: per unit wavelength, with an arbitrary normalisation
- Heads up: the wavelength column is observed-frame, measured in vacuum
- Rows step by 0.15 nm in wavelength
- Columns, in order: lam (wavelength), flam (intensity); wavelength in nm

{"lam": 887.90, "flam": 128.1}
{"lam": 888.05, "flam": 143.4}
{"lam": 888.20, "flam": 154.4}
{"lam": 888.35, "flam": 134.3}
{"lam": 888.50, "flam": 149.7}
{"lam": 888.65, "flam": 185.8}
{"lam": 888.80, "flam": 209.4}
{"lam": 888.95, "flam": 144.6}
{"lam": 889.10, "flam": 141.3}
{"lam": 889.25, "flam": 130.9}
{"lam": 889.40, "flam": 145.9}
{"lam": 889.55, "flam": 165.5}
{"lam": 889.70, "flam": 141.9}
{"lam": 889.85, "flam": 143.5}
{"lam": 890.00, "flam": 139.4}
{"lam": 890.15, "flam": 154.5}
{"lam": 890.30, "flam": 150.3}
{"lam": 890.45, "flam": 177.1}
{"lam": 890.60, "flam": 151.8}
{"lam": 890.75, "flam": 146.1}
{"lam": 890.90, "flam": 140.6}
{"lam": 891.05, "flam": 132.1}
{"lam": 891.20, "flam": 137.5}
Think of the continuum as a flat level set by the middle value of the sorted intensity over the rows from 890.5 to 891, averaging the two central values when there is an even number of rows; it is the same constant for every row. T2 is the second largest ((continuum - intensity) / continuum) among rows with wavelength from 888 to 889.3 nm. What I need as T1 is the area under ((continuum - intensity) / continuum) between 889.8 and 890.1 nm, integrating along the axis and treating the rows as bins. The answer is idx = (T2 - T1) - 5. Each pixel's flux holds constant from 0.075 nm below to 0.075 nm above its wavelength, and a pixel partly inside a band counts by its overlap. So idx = -4.93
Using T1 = 0.01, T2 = 0.0808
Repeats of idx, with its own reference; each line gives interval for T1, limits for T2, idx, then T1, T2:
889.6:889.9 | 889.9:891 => -4.97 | 0.00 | 0.0376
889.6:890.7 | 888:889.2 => -4.93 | -0.04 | 0.0329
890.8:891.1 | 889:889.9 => -4.98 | 0.02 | 0.0329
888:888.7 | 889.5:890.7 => -4.94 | -0.03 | 0.0287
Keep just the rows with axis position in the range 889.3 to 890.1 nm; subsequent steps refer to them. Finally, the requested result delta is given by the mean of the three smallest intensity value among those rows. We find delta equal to 141.6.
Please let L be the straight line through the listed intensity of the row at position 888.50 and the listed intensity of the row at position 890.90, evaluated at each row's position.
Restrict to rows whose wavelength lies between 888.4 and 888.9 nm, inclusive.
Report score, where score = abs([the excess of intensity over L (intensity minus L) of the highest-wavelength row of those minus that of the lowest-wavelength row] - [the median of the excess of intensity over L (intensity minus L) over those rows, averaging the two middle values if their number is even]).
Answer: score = 24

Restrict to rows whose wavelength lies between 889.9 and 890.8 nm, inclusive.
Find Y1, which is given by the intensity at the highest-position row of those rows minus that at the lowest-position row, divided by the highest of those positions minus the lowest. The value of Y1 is 9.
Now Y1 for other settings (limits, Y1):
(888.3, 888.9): 167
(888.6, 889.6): -23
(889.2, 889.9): 21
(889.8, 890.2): 37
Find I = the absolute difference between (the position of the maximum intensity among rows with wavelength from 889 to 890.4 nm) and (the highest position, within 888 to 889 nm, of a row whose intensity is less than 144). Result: 1.20 nm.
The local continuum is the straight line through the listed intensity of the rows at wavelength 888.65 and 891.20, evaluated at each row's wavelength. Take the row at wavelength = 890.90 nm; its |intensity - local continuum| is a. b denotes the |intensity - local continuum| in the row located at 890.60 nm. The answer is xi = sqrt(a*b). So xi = 3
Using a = 3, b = 3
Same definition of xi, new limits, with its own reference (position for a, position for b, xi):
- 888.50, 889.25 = 41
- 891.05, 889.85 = 13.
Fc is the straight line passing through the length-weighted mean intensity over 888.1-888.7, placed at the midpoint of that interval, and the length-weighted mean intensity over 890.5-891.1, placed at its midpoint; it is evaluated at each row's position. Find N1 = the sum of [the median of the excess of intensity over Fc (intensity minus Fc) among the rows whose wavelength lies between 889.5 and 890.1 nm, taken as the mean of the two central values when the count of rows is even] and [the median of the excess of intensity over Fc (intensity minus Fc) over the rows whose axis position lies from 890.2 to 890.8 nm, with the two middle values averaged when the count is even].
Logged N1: -1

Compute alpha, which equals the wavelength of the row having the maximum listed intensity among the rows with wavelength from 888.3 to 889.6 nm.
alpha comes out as 888.80 nm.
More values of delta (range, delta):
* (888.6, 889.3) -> 138.9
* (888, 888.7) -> 142.5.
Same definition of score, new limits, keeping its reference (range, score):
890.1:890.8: 16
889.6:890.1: 2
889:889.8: 6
